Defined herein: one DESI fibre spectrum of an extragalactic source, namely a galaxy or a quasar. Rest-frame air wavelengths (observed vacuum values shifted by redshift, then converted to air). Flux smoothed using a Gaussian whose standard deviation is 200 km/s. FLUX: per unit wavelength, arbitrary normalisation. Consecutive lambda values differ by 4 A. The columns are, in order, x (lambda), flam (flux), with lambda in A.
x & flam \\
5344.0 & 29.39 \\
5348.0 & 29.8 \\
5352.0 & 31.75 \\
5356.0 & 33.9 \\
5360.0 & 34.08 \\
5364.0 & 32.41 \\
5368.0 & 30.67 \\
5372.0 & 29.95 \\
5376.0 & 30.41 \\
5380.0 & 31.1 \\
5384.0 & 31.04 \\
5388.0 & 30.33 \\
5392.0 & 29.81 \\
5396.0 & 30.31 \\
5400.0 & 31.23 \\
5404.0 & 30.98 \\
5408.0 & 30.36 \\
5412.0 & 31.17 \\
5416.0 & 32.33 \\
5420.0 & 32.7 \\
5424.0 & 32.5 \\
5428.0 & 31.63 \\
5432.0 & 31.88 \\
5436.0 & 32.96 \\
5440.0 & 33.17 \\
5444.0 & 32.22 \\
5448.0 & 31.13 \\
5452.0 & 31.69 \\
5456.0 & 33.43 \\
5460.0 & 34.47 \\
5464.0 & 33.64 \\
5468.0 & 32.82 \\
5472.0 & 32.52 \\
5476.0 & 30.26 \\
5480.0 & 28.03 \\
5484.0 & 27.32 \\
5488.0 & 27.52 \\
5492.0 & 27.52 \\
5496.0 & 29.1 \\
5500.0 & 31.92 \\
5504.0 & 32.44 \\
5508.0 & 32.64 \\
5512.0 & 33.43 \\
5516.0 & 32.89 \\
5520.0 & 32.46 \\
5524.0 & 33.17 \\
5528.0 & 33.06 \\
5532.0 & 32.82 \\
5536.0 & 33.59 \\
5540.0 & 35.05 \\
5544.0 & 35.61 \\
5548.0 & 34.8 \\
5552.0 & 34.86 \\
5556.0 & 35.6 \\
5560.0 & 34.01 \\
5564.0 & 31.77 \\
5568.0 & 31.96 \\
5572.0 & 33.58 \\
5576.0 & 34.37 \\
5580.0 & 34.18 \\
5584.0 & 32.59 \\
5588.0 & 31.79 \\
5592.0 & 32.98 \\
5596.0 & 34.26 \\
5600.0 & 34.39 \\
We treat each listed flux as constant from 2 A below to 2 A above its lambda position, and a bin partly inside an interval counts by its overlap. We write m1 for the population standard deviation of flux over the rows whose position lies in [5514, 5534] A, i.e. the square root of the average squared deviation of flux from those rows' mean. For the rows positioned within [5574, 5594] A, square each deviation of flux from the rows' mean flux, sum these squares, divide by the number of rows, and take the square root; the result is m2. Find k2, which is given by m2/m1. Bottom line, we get 4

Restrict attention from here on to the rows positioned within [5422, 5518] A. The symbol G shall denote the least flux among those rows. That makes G 27.32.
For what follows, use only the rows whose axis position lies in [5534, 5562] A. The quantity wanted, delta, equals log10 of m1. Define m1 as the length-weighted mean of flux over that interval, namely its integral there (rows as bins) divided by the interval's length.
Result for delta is 1.54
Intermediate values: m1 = 34.8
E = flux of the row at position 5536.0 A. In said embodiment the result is 33.59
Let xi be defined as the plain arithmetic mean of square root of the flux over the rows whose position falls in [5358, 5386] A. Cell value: 5.60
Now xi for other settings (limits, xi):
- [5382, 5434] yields 5.59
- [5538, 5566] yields 5.88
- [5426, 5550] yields 5.66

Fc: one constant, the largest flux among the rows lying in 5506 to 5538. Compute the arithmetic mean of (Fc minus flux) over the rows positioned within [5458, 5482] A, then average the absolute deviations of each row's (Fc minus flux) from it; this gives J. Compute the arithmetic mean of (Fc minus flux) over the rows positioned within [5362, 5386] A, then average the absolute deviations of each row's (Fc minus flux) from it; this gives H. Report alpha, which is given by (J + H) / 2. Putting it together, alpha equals 1.23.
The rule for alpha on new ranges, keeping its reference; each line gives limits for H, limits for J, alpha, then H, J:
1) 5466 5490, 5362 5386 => 1.35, 2.1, 0.6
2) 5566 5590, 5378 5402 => 0.73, 1.0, 0.5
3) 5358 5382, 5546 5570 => 1.26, 1.2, 1.3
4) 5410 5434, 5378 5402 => 0.48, 0.5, 0.5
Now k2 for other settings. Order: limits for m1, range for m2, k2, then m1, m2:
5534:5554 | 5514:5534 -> 0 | 0.66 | 0.24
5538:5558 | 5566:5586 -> 3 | 0.35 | 0.93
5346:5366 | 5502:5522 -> 0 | 1.57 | 0.37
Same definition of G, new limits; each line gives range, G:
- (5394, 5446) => 30.31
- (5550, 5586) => 31.77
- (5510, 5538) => 32.46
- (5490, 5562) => 27.52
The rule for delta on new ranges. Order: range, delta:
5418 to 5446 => 1.51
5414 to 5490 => 1.50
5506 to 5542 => 1.52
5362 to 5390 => 1.49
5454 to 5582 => 1.51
